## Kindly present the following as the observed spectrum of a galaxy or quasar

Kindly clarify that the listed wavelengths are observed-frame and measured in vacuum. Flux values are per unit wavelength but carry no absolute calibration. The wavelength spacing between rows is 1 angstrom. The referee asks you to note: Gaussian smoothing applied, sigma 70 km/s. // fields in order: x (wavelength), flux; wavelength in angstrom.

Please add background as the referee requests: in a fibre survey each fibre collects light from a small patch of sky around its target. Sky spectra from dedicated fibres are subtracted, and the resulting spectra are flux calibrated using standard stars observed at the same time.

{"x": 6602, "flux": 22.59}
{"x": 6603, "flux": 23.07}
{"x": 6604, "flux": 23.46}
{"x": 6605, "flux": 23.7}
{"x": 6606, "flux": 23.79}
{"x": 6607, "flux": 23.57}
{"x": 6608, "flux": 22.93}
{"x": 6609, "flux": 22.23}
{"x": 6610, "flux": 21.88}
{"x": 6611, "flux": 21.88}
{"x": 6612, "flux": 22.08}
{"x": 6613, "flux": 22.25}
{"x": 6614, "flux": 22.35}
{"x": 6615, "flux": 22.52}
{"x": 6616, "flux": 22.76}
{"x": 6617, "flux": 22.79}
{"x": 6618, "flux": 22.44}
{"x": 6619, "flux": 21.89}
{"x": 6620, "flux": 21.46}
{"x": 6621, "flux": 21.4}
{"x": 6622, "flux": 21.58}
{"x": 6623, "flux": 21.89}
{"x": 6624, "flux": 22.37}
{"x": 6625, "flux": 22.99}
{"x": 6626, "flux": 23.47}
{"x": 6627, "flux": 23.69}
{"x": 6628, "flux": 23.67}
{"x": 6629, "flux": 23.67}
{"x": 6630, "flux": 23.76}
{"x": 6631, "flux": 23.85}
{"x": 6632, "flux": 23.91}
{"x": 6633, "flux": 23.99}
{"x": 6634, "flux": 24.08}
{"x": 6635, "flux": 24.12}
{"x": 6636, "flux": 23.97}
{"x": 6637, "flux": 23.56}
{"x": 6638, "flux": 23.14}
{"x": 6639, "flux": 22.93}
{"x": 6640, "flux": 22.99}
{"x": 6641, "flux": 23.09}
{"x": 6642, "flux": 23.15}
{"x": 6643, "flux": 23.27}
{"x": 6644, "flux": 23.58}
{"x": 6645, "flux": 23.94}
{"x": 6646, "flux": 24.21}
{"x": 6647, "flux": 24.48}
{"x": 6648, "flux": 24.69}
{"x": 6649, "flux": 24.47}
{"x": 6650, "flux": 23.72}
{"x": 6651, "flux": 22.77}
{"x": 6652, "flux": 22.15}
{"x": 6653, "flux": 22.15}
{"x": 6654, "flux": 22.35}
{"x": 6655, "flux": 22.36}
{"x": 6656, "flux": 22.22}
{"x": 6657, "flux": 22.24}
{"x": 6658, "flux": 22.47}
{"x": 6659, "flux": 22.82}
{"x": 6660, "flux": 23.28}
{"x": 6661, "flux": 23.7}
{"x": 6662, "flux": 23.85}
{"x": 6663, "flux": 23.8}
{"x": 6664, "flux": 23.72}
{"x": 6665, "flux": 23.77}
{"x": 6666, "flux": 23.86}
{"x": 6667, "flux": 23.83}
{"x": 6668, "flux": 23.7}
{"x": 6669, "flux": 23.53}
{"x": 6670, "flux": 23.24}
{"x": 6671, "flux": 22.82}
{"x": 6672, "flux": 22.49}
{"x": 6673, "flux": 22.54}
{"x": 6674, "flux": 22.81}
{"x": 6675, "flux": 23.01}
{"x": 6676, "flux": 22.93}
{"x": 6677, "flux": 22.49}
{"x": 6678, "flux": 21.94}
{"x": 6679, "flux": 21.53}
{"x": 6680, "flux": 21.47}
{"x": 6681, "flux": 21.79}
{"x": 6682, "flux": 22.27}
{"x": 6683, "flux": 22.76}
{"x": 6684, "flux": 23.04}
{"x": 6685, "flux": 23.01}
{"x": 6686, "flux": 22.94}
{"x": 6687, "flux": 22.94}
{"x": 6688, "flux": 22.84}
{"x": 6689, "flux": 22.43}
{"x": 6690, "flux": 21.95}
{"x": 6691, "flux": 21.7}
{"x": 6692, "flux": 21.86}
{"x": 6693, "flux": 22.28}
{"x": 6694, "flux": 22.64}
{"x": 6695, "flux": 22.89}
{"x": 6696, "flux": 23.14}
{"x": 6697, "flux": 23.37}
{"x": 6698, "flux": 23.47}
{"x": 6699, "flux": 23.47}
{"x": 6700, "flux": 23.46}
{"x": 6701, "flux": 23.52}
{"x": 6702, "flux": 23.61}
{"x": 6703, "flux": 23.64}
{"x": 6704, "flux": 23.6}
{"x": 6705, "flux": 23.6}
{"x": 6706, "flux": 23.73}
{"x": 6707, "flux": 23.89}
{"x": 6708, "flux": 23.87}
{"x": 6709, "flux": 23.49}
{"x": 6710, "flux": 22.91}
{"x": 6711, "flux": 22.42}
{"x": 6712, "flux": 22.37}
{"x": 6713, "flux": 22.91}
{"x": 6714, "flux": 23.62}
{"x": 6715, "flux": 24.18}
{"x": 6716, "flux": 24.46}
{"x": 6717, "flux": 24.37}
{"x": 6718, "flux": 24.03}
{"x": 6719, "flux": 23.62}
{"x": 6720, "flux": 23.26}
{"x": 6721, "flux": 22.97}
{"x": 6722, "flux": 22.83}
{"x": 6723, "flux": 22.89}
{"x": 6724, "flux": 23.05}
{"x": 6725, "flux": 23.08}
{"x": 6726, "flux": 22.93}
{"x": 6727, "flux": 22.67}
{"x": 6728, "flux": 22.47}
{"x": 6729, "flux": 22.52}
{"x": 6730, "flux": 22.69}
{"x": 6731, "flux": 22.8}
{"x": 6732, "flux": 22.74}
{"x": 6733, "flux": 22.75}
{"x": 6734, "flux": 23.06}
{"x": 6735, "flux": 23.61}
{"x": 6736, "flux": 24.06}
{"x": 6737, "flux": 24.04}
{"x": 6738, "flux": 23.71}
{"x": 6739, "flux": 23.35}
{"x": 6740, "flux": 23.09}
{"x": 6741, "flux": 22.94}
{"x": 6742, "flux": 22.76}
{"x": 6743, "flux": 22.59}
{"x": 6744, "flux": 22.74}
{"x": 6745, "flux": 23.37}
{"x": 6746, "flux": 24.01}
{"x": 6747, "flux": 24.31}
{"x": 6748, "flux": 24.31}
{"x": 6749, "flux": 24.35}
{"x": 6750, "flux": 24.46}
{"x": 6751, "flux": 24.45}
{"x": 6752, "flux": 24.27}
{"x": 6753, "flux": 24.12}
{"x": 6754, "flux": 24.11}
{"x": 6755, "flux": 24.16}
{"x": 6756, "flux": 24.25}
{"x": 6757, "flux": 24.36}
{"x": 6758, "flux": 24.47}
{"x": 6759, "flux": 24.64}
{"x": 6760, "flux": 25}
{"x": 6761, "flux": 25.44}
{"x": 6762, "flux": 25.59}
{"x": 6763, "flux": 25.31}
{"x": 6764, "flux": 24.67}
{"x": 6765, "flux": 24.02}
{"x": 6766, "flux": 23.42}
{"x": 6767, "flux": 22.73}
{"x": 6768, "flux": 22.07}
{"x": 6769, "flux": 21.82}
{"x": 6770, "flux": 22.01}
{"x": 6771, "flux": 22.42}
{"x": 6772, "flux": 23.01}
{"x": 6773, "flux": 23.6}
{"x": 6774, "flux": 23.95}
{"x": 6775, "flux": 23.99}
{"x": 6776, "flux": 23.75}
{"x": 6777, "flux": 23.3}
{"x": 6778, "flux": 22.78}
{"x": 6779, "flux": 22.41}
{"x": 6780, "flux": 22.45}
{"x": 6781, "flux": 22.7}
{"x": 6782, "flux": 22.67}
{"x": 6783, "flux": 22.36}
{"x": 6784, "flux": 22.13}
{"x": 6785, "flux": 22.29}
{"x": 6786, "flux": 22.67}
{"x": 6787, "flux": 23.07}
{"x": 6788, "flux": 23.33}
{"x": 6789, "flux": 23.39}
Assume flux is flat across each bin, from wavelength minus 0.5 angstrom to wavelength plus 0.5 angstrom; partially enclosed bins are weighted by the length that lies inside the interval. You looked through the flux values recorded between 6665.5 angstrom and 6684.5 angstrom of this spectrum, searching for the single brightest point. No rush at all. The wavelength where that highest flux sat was 6666 angstrom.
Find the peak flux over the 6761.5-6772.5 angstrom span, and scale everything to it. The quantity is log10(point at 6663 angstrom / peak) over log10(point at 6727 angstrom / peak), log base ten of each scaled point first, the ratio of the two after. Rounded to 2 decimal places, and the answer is 0.60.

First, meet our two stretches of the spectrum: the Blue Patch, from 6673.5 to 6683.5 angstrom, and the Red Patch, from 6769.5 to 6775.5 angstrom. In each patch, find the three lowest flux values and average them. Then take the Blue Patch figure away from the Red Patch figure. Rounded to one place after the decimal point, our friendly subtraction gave 0.9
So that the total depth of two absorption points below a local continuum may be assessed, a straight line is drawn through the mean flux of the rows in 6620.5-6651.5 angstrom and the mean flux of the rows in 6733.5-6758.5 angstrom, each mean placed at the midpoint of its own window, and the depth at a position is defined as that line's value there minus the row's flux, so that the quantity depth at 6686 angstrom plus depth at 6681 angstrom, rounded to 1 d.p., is 2.5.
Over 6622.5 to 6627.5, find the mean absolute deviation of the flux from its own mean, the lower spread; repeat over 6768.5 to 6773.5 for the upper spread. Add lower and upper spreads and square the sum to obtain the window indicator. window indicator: 1.4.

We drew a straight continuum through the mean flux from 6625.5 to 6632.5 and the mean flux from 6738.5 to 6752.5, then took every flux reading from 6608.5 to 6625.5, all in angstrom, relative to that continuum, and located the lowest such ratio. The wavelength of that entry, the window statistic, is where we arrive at 6621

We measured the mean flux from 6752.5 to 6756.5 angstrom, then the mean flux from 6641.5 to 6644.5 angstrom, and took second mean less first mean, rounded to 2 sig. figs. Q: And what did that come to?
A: -0.83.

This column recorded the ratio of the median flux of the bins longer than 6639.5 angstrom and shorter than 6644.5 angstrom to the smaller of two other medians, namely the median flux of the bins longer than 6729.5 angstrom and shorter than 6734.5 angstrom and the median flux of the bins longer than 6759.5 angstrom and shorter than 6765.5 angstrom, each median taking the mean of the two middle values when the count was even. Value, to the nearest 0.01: 1.02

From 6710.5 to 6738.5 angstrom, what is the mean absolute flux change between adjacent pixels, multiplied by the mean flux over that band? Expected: 5.8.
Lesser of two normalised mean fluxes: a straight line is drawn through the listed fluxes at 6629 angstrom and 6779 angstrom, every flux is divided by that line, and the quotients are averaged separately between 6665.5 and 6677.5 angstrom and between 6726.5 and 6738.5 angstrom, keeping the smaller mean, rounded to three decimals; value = 0.991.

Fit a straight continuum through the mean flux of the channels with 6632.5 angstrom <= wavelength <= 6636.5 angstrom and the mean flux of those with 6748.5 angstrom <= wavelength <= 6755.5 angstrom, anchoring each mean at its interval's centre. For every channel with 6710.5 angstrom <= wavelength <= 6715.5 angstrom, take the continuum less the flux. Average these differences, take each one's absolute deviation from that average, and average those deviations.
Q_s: 0.64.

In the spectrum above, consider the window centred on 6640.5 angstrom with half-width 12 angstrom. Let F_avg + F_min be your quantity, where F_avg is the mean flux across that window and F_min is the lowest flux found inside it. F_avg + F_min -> 45.8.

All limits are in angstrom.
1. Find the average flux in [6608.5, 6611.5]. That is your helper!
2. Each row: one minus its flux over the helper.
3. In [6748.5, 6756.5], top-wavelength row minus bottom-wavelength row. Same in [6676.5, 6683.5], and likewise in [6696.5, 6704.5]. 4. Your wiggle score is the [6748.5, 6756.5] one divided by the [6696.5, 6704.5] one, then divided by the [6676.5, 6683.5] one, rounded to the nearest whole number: 35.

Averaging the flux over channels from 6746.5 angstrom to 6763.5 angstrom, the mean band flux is 24.6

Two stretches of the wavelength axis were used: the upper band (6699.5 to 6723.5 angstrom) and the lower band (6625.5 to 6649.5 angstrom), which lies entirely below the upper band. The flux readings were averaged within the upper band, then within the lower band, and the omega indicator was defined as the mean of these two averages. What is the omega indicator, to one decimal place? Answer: 23.6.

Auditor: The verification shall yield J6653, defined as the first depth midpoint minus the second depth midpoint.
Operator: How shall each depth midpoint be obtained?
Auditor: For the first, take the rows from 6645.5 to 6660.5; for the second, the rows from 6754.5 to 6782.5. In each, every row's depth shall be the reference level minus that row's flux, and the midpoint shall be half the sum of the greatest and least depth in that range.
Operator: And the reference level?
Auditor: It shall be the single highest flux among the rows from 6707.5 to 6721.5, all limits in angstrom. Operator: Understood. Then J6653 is 0.3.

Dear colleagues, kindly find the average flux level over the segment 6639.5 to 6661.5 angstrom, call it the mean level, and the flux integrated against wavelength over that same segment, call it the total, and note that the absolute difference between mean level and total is 487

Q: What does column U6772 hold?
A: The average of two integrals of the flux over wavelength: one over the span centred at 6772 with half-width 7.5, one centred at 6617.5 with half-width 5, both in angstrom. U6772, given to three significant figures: 283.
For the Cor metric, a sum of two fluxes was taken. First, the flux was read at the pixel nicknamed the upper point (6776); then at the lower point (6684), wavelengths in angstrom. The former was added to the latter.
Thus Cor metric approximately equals 46.8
